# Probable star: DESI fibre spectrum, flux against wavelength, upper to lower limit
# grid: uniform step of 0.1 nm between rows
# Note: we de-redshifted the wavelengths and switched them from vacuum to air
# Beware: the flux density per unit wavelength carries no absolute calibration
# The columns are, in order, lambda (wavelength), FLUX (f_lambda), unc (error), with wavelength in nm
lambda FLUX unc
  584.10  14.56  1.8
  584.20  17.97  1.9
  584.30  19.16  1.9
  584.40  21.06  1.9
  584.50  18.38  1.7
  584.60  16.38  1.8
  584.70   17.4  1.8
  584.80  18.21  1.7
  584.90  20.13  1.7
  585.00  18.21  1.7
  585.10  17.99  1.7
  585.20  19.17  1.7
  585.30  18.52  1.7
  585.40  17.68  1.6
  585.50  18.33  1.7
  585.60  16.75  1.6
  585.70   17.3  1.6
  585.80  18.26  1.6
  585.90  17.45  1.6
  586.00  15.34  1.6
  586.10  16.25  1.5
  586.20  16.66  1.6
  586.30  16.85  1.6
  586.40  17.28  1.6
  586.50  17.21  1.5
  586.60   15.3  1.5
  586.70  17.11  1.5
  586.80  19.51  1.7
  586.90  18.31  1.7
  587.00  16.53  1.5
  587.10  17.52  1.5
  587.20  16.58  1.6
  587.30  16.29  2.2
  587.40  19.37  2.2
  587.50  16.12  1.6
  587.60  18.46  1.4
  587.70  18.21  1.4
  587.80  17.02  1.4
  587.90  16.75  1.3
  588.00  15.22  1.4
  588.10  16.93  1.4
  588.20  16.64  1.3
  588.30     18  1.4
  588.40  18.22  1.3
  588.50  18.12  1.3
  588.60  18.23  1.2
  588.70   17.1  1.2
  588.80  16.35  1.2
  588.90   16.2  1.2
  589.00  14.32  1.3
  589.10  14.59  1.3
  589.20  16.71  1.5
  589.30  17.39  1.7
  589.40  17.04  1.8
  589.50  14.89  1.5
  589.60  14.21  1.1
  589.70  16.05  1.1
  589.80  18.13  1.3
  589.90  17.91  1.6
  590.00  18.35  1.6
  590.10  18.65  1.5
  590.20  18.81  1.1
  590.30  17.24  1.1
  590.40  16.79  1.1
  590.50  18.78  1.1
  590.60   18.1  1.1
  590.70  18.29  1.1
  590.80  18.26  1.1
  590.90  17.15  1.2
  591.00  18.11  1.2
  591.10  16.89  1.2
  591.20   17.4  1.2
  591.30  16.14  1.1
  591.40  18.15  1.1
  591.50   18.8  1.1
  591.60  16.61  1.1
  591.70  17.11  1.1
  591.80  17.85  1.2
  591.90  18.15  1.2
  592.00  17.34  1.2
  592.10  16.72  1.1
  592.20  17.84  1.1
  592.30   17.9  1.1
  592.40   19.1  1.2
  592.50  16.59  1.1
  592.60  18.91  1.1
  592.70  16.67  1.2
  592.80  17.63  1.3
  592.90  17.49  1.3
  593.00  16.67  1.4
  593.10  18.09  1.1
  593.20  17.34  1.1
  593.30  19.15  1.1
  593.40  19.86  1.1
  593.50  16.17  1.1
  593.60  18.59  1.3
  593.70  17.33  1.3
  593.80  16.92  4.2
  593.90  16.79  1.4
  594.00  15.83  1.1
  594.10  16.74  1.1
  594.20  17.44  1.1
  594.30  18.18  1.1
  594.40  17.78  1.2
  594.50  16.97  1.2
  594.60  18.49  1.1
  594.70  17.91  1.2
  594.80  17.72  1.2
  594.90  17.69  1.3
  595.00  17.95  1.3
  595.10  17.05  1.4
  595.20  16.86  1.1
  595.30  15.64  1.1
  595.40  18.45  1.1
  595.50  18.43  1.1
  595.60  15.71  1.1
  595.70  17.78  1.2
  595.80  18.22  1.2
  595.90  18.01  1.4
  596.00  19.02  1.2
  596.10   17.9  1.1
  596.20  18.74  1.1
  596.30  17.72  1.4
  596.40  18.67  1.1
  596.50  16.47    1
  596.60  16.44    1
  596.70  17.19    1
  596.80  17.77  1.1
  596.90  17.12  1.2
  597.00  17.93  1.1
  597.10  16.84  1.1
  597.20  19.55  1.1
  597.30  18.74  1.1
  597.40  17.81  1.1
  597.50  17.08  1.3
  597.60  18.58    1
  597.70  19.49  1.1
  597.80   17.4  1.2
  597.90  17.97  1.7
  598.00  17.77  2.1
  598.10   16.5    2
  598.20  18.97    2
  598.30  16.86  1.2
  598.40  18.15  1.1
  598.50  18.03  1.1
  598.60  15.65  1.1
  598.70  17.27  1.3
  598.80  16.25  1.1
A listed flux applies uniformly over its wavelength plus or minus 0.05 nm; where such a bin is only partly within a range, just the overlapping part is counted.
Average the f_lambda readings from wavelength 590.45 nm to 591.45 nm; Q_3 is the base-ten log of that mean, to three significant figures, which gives 1.25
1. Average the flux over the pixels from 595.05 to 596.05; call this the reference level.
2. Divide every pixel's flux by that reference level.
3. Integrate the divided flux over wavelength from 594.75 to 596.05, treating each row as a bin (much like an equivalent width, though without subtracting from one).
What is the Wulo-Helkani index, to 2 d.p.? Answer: 1.30 nm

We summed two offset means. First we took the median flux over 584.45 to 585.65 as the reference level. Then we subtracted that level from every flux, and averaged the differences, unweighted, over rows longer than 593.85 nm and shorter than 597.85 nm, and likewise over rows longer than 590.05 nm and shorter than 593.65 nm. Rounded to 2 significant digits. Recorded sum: -1.0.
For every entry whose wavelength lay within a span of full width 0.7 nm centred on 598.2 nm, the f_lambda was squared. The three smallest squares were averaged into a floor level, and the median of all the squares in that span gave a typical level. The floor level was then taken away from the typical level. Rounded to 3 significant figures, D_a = 32.2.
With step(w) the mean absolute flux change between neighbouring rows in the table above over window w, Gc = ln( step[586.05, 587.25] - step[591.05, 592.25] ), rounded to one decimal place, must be -2.0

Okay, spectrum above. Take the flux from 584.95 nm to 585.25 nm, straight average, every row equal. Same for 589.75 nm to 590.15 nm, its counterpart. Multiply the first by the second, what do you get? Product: 337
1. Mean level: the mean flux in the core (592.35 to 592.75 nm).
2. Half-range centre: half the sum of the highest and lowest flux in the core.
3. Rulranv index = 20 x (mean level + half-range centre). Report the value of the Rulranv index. 713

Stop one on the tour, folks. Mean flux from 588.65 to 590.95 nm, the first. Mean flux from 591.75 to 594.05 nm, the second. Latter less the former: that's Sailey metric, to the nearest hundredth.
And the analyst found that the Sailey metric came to 0.59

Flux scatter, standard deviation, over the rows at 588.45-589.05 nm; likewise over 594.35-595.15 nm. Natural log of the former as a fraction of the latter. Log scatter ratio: 1.1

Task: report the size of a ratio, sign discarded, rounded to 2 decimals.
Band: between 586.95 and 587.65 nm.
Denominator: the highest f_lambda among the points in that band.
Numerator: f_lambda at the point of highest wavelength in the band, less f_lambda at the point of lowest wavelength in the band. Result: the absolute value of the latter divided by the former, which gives 0.10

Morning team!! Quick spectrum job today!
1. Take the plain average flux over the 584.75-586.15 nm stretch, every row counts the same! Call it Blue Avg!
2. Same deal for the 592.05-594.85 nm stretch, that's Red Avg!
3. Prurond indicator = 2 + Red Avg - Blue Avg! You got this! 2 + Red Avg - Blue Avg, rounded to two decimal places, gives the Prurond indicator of 1.77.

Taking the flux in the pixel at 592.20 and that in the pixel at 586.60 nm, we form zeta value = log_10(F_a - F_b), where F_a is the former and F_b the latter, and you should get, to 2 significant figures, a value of 0.40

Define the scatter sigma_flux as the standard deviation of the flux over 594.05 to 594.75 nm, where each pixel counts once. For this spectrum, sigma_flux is 0.6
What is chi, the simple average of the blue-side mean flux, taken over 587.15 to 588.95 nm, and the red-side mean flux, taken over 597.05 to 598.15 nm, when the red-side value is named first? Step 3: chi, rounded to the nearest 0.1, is 17.6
